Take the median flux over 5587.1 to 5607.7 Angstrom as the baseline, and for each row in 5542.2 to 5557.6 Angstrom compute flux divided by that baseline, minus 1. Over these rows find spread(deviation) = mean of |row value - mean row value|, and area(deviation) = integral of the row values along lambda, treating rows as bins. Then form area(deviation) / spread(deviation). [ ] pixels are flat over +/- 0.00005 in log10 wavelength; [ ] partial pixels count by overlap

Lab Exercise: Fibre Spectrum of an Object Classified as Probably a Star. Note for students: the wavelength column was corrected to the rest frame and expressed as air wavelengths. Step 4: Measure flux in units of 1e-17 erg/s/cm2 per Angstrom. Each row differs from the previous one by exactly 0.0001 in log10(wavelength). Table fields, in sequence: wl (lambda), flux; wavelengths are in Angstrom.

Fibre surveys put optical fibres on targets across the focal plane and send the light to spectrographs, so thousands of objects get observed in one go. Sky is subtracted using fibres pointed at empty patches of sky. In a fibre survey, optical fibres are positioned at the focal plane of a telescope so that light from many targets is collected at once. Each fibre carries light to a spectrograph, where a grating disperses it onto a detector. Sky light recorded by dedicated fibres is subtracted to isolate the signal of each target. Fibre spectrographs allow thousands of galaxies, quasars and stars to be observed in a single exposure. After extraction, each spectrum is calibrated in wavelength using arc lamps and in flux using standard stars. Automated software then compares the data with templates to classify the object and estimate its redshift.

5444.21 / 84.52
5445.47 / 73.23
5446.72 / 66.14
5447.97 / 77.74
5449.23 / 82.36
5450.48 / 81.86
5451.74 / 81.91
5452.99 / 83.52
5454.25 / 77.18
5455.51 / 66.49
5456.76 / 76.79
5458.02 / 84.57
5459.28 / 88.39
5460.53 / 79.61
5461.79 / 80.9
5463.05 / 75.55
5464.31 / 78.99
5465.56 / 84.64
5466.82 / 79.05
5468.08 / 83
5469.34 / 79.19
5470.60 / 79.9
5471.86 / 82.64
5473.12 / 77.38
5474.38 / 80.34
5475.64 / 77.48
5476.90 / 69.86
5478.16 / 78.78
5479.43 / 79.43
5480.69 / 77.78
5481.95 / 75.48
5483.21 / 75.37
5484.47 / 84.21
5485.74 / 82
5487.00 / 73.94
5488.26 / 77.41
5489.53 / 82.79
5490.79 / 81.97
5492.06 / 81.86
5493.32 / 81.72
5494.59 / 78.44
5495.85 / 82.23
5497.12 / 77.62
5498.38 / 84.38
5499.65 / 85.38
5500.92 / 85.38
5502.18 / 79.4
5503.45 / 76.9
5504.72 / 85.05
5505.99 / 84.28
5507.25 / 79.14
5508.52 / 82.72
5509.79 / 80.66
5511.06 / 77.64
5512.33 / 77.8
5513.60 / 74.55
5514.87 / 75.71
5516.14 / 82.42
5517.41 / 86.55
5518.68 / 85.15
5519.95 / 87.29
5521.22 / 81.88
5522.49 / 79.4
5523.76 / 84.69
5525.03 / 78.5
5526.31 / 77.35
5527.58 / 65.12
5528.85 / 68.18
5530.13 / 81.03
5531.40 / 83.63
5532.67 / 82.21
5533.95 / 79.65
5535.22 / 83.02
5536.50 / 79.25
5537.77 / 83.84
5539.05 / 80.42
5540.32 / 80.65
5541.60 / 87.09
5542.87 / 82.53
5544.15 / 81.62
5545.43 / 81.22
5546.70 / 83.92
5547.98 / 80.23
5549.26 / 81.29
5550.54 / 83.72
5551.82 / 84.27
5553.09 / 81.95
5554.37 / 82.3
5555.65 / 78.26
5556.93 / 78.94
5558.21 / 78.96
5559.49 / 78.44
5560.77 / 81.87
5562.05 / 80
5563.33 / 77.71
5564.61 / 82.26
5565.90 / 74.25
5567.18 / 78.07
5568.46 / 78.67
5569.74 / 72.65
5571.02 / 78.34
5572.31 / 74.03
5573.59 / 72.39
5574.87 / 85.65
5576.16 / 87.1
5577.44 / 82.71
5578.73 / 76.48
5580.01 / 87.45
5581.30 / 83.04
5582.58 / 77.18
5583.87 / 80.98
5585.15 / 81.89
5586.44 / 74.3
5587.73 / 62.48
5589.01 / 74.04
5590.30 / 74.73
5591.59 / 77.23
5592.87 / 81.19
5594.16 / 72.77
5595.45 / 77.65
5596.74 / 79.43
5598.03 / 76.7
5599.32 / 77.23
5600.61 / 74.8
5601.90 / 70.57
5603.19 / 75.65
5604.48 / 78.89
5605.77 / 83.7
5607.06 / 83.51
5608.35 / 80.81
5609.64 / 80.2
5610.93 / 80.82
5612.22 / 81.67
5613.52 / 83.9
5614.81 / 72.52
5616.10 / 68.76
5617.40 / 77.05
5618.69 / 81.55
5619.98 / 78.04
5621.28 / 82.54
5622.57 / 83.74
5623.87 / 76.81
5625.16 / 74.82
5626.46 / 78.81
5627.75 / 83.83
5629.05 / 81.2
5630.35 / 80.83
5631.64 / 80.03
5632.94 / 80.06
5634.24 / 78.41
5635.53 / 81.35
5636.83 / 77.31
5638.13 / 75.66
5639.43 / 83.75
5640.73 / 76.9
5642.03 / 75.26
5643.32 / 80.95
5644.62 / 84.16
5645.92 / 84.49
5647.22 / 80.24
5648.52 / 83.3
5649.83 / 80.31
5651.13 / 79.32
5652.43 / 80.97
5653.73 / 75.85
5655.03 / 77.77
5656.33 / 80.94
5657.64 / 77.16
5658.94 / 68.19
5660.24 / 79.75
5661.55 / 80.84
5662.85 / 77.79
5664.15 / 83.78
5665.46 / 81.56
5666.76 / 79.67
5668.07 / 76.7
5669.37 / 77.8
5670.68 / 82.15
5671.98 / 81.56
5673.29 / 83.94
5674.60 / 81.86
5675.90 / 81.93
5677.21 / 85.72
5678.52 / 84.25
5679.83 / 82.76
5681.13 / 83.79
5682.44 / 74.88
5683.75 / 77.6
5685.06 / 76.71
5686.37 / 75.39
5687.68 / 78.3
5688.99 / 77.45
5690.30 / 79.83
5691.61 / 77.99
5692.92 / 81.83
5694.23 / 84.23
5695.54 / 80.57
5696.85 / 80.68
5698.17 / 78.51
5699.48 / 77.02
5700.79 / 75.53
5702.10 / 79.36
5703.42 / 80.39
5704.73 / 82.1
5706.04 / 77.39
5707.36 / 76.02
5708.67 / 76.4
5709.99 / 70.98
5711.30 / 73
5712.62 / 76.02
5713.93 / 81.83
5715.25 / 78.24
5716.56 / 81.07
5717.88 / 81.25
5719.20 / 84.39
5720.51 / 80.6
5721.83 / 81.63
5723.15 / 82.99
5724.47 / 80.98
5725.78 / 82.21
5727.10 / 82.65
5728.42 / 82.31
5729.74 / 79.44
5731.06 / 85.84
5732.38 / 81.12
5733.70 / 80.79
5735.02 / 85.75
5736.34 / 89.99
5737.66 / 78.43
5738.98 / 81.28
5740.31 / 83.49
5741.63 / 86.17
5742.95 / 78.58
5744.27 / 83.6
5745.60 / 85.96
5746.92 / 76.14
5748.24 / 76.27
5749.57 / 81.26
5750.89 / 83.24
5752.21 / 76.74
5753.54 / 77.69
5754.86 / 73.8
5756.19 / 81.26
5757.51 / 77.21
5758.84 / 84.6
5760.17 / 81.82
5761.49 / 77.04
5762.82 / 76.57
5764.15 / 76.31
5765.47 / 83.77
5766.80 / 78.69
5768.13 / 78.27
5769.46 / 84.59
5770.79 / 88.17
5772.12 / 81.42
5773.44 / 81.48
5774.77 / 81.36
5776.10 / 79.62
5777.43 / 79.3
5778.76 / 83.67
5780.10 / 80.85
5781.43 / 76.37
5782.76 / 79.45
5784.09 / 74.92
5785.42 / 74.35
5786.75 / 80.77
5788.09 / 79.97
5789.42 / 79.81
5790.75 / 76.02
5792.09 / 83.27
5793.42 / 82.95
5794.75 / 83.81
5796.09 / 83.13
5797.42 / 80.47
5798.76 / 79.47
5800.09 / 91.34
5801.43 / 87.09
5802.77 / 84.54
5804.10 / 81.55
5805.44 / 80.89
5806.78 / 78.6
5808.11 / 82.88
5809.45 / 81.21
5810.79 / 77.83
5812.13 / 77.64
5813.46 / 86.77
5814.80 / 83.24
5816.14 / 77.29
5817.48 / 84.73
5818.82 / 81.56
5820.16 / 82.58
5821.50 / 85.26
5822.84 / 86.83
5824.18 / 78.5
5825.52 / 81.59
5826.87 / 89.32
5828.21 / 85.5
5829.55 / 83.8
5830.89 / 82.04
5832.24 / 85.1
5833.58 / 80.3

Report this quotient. 51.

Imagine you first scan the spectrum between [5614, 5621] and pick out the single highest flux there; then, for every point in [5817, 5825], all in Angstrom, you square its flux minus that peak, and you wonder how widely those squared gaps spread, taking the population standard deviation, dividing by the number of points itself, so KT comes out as 9.3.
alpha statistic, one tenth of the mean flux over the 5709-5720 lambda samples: 7.8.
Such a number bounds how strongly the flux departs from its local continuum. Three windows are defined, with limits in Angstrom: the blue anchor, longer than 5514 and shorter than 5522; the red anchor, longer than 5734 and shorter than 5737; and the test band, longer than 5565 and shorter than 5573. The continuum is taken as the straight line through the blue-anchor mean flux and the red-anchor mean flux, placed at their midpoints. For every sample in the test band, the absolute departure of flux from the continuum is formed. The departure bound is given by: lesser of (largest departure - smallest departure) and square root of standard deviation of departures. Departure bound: 1.6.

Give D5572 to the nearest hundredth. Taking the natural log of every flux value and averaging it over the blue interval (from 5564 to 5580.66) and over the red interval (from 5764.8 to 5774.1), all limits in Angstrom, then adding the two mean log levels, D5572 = 8.78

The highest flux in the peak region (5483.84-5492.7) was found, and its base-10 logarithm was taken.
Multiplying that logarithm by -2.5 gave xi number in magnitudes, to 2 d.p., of -4.81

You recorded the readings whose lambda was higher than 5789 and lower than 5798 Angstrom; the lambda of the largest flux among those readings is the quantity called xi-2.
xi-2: 5794.75 Angstrom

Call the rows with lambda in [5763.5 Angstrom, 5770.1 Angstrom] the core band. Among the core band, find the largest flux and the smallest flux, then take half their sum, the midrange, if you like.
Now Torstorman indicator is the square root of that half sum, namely 8.97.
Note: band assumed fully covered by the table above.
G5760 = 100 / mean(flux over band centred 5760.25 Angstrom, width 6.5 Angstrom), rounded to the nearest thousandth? 1.259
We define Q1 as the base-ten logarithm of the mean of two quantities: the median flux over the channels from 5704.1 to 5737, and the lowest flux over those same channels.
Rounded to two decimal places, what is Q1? 1.88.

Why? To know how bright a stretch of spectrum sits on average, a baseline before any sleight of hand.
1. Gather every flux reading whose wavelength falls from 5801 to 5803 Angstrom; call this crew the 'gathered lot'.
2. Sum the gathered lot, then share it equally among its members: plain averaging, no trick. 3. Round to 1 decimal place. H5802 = 85.8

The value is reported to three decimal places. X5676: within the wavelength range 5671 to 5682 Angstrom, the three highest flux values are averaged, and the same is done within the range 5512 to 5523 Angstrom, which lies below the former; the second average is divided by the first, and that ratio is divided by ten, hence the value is 0.102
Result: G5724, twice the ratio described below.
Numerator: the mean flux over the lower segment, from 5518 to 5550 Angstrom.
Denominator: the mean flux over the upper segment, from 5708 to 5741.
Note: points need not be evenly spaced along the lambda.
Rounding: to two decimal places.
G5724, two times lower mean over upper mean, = 2.00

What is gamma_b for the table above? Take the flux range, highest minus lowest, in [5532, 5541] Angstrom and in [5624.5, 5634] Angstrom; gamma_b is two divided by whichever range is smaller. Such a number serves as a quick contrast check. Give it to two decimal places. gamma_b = 0.44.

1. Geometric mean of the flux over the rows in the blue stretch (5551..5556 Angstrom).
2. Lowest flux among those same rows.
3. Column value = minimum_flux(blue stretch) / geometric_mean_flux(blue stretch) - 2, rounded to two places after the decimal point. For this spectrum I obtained -1.04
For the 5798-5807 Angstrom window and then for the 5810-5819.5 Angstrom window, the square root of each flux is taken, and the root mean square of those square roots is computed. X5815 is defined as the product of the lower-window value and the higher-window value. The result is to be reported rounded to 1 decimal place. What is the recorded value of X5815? 82.3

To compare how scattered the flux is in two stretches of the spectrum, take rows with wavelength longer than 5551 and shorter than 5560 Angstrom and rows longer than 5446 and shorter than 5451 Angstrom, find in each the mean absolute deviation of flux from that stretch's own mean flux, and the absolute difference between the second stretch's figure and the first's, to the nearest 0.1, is 3.4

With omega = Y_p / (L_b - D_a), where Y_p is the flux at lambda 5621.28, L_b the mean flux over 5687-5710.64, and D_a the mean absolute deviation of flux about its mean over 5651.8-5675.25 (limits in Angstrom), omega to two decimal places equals 1.09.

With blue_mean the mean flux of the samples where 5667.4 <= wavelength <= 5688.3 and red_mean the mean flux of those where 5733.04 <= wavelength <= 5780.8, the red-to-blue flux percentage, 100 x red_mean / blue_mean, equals 101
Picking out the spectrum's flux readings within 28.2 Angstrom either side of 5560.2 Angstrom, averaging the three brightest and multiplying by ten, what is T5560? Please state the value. 872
